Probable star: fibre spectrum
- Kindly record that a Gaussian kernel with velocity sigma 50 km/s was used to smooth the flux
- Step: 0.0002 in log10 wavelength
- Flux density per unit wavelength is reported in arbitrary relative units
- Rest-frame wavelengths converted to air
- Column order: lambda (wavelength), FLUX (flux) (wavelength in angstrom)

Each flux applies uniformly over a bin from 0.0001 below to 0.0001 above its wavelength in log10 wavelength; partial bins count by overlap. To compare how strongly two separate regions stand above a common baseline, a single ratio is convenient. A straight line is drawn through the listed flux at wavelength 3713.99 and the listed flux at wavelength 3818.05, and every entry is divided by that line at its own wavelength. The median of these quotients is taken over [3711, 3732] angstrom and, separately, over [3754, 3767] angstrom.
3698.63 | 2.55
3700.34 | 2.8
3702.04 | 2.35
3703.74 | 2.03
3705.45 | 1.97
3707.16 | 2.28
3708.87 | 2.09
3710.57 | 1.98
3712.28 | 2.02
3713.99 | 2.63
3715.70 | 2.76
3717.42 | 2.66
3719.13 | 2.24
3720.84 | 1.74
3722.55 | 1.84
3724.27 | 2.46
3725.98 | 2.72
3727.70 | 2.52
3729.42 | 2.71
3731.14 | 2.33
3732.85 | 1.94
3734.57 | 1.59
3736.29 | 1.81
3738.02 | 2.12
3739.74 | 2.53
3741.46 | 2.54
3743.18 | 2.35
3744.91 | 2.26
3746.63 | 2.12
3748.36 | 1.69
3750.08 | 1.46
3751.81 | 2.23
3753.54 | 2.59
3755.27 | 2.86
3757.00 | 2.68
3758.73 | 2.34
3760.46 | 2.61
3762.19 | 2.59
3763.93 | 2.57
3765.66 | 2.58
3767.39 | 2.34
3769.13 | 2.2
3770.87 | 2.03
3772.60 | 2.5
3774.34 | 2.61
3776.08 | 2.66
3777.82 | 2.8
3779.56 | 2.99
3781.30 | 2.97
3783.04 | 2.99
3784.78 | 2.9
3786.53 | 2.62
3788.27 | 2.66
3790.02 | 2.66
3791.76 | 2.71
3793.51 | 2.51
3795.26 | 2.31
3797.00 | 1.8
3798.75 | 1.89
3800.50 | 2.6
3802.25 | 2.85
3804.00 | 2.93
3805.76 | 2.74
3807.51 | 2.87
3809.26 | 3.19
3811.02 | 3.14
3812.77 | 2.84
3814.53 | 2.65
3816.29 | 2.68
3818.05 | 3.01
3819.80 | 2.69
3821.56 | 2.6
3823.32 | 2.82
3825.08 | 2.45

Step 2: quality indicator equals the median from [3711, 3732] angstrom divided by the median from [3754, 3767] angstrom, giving 1.01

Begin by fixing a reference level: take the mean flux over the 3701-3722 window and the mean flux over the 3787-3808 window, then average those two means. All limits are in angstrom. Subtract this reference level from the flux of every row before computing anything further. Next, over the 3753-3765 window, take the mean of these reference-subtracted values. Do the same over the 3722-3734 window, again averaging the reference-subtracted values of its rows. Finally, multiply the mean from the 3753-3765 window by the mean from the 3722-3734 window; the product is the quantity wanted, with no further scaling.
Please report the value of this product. -0.01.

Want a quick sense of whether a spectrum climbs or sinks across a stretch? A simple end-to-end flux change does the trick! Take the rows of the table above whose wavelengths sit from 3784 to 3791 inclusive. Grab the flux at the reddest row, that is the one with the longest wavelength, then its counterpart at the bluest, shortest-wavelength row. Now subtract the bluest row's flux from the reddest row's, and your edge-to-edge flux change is -0.2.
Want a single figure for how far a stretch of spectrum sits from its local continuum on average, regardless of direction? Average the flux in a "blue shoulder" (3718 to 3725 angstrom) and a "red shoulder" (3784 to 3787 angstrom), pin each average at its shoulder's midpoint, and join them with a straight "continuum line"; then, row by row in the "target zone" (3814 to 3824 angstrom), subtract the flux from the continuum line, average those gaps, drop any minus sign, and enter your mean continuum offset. 0.38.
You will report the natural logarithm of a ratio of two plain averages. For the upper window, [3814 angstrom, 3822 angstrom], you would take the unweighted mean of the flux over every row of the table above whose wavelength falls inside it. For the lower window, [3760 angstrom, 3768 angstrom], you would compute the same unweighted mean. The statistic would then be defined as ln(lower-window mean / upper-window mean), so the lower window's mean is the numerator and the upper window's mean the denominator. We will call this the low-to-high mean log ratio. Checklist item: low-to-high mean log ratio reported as -0.07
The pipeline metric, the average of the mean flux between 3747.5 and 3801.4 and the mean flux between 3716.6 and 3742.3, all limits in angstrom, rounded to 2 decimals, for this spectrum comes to 2.37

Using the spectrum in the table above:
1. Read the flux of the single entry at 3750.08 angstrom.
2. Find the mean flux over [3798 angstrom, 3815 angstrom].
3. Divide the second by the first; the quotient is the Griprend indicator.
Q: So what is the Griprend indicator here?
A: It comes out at 1.9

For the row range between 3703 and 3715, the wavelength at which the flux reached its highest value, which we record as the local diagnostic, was 3713.99 angstrom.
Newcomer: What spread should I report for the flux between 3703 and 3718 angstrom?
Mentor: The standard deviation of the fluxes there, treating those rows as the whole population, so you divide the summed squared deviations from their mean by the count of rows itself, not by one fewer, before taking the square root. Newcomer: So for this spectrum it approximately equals 0.31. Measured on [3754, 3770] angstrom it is 0.19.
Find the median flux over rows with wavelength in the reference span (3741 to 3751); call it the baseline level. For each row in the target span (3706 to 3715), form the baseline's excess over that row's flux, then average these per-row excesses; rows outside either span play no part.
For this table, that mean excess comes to -0.01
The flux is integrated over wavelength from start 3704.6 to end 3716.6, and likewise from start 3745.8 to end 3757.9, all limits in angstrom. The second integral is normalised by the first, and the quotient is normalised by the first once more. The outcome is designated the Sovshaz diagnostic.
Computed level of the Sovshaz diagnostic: 0.037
